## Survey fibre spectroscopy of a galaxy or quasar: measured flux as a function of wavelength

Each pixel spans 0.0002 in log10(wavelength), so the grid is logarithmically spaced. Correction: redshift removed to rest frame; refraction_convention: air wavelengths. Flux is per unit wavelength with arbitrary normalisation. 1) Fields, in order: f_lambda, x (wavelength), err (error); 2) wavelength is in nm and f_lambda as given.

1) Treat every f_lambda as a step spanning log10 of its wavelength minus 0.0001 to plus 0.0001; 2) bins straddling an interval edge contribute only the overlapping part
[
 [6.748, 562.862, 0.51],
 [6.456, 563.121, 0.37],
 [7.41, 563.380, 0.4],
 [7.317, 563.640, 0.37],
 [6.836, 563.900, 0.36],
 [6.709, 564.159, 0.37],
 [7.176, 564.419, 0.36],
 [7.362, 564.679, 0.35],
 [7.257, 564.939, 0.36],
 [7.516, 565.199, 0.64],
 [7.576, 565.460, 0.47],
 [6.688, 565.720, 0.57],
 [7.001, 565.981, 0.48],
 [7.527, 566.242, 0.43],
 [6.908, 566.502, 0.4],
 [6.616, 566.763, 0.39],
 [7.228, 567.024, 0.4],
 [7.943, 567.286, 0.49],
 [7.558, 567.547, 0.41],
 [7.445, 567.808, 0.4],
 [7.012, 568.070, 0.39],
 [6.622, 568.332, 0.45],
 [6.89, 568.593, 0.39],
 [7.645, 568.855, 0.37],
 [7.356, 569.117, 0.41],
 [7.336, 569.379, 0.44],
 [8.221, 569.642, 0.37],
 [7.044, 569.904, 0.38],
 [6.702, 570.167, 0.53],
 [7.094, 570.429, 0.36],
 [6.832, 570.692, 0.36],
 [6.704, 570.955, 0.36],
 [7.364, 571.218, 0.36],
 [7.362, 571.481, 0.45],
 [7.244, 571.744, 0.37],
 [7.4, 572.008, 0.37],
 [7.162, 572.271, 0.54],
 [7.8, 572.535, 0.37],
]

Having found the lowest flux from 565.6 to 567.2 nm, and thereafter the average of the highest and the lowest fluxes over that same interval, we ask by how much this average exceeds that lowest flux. 0.46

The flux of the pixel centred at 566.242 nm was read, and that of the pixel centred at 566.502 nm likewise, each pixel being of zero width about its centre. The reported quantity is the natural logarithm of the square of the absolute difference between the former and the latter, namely -1.0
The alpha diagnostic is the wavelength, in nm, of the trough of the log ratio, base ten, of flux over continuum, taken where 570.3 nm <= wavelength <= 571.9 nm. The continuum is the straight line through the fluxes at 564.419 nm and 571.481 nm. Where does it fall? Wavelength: 570.955 nm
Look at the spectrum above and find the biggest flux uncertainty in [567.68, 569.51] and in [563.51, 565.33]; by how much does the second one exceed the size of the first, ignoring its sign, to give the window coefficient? 0.19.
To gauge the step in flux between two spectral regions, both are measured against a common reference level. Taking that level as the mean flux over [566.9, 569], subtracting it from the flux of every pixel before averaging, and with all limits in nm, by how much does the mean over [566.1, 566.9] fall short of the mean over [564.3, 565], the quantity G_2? 0.25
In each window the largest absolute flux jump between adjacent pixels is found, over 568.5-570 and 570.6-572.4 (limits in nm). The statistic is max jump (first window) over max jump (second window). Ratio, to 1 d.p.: 1.8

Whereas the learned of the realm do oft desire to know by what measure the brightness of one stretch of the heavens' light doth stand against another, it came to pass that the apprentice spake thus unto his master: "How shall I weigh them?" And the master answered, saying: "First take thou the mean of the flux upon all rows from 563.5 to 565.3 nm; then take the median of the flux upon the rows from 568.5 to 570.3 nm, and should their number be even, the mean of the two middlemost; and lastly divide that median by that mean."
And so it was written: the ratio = 1.02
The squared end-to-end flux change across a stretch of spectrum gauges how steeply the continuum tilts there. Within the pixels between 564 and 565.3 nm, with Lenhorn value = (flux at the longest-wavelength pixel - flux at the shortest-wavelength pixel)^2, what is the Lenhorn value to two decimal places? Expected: 0.65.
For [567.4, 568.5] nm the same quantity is 0.88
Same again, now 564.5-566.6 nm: 0.21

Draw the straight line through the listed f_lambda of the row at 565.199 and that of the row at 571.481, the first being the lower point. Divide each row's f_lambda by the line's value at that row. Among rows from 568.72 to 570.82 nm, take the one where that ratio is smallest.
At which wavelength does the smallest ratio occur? 570.167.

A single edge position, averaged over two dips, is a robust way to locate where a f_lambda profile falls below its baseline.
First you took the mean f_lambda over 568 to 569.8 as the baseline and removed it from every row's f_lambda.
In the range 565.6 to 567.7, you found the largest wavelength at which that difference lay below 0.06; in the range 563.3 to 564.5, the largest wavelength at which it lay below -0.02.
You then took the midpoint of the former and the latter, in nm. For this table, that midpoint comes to 565.72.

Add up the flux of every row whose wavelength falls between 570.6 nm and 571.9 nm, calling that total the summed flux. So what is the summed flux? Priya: 35.5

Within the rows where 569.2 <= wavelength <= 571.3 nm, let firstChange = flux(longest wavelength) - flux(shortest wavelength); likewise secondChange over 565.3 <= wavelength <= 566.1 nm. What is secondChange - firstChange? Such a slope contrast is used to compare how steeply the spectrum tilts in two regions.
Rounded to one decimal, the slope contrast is -0.6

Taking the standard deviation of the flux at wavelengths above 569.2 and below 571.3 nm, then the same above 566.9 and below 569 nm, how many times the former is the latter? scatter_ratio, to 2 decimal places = 0.88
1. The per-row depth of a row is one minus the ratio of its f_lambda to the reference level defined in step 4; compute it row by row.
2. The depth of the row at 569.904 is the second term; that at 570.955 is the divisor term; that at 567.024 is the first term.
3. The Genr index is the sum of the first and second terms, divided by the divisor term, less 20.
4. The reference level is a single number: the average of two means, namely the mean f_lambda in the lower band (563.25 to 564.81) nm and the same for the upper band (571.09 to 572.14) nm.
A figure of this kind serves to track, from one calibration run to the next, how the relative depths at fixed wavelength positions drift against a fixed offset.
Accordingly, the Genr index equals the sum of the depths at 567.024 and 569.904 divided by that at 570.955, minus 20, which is -20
